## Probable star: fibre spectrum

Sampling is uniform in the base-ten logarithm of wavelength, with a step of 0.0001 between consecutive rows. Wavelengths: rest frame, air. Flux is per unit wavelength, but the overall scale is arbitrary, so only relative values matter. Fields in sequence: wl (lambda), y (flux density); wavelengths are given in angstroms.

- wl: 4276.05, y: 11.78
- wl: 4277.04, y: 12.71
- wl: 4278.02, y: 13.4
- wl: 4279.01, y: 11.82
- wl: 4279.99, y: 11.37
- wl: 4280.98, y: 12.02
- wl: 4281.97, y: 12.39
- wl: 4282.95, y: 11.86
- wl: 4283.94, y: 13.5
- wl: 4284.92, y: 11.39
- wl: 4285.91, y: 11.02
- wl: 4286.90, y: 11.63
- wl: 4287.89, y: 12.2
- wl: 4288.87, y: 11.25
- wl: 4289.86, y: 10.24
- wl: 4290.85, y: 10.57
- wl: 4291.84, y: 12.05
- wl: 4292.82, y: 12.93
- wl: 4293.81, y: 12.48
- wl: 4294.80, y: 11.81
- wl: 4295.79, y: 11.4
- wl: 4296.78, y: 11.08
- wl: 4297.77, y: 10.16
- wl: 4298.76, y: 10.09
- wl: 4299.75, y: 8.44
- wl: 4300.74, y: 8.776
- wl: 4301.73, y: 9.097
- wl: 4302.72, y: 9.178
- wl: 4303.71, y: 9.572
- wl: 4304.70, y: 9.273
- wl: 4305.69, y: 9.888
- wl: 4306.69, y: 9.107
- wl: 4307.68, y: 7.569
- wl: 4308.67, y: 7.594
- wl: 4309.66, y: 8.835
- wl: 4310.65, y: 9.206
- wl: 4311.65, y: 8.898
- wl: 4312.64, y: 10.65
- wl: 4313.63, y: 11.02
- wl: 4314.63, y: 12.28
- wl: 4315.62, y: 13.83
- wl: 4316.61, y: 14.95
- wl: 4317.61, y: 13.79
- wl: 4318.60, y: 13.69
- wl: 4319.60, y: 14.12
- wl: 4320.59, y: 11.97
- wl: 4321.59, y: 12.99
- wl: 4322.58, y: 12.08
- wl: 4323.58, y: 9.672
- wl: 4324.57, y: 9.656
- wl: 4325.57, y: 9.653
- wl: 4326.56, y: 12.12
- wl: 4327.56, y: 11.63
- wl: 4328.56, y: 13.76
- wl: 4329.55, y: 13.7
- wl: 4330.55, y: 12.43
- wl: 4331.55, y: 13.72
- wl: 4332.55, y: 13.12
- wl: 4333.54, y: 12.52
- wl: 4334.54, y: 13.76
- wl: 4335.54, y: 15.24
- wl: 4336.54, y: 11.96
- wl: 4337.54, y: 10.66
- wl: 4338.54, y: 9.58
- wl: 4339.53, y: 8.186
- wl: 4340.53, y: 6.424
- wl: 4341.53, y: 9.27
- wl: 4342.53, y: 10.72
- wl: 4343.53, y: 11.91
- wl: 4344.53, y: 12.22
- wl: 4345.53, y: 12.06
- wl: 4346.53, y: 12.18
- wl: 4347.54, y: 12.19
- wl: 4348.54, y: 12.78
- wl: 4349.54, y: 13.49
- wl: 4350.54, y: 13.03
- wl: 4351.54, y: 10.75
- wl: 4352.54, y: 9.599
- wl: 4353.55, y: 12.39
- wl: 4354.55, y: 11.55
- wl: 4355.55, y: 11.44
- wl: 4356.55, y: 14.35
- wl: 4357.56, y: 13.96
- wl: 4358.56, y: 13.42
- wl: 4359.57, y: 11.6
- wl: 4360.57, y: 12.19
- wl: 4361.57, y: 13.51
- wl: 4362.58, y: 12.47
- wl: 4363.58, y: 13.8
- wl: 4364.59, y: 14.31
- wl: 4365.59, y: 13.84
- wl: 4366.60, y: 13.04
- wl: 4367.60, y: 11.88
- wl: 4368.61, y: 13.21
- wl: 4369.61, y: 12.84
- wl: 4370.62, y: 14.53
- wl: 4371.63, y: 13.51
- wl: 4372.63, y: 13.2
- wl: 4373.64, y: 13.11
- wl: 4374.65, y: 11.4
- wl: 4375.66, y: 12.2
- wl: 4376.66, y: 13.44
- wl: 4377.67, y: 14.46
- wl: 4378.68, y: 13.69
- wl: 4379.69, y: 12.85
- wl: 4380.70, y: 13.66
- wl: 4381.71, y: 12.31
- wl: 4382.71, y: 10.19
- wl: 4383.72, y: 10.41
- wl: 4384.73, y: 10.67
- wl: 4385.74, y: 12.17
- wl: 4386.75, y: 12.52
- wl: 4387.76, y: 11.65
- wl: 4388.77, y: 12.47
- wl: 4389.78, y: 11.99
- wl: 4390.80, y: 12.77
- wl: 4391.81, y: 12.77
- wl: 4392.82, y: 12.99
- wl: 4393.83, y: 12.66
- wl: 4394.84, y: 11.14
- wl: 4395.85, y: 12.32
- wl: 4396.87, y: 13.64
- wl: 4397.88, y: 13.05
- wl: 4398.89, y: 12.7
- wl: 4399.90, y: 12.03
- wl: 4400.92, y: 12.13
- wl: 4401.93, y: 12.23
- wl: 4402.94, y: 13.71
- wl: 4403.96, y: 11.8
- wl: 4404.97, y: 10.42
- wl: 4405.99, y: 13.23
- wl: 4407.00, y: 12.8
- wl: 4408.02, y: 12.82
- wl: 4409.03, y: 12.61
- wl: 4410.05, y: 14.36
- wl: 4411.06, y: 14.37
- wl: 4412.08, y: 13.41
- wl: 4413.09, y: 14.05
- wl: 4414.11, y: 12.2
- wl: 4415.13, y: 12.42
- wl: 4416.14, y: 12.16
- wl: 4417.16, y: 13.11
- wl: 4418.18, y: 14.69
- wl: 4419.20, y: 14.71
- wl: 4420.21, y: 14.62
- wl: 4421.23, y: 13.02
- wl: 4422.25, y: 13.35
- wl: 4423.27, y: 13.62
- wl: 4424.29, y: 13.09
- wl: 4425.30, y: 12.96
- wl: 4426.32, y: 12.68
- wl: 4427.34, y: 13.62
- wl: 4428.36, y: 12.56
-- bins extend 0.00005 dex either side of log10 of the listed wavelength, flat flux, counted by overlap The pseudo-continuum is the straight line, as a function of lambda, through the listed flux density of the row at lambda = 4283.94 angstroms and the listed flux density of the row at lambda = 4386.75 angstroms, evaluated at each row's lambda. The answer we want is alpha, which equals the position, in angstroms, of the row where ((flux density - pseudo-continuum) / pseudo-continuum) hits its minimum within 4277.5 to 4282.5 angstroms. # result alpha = 4279.99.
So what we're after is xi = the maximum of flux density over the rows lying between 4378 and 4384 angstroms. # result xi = 13.69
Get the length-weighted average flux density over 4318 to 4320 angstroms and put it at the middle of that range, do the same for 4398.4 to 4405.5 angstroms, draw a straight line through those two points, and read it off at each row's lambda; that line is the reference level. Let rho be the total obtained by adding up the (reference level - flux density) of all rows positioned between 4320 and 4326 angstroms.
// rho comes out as 17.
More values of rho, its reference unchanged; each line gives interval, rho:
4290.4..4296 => 15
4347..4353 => 8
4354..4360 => 2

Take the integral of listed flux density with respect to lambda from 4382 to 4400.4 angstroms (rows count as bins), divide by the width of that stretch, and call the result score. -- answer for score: 12.1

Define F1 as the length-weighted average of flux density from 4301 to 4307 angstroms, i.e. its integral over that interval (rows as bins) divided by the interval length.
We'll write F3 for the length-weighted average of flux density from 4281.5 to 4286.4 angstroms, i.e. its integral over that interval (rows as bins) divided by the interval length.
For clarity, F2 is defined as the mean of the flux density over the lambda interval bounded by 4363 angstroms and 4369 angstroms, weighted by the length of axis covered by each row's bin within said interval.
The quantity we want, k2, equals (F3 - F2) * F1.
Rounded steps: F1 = 9.3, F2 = 13.3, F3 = 12.0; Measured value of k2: -12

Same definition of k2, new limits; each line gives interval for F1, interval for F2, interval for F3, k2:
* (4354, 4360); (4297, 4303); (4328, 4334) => 49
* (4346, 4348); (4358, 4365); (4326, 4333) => -2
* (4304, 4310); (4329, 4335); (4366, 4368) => -6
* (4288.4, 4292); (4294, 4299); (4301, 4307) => -19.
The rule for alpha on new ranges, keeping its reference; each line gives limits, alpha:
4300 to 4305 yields 4300.74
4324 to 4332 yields 4324.57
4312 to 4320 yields 4312.64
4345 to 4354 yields 4352.54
